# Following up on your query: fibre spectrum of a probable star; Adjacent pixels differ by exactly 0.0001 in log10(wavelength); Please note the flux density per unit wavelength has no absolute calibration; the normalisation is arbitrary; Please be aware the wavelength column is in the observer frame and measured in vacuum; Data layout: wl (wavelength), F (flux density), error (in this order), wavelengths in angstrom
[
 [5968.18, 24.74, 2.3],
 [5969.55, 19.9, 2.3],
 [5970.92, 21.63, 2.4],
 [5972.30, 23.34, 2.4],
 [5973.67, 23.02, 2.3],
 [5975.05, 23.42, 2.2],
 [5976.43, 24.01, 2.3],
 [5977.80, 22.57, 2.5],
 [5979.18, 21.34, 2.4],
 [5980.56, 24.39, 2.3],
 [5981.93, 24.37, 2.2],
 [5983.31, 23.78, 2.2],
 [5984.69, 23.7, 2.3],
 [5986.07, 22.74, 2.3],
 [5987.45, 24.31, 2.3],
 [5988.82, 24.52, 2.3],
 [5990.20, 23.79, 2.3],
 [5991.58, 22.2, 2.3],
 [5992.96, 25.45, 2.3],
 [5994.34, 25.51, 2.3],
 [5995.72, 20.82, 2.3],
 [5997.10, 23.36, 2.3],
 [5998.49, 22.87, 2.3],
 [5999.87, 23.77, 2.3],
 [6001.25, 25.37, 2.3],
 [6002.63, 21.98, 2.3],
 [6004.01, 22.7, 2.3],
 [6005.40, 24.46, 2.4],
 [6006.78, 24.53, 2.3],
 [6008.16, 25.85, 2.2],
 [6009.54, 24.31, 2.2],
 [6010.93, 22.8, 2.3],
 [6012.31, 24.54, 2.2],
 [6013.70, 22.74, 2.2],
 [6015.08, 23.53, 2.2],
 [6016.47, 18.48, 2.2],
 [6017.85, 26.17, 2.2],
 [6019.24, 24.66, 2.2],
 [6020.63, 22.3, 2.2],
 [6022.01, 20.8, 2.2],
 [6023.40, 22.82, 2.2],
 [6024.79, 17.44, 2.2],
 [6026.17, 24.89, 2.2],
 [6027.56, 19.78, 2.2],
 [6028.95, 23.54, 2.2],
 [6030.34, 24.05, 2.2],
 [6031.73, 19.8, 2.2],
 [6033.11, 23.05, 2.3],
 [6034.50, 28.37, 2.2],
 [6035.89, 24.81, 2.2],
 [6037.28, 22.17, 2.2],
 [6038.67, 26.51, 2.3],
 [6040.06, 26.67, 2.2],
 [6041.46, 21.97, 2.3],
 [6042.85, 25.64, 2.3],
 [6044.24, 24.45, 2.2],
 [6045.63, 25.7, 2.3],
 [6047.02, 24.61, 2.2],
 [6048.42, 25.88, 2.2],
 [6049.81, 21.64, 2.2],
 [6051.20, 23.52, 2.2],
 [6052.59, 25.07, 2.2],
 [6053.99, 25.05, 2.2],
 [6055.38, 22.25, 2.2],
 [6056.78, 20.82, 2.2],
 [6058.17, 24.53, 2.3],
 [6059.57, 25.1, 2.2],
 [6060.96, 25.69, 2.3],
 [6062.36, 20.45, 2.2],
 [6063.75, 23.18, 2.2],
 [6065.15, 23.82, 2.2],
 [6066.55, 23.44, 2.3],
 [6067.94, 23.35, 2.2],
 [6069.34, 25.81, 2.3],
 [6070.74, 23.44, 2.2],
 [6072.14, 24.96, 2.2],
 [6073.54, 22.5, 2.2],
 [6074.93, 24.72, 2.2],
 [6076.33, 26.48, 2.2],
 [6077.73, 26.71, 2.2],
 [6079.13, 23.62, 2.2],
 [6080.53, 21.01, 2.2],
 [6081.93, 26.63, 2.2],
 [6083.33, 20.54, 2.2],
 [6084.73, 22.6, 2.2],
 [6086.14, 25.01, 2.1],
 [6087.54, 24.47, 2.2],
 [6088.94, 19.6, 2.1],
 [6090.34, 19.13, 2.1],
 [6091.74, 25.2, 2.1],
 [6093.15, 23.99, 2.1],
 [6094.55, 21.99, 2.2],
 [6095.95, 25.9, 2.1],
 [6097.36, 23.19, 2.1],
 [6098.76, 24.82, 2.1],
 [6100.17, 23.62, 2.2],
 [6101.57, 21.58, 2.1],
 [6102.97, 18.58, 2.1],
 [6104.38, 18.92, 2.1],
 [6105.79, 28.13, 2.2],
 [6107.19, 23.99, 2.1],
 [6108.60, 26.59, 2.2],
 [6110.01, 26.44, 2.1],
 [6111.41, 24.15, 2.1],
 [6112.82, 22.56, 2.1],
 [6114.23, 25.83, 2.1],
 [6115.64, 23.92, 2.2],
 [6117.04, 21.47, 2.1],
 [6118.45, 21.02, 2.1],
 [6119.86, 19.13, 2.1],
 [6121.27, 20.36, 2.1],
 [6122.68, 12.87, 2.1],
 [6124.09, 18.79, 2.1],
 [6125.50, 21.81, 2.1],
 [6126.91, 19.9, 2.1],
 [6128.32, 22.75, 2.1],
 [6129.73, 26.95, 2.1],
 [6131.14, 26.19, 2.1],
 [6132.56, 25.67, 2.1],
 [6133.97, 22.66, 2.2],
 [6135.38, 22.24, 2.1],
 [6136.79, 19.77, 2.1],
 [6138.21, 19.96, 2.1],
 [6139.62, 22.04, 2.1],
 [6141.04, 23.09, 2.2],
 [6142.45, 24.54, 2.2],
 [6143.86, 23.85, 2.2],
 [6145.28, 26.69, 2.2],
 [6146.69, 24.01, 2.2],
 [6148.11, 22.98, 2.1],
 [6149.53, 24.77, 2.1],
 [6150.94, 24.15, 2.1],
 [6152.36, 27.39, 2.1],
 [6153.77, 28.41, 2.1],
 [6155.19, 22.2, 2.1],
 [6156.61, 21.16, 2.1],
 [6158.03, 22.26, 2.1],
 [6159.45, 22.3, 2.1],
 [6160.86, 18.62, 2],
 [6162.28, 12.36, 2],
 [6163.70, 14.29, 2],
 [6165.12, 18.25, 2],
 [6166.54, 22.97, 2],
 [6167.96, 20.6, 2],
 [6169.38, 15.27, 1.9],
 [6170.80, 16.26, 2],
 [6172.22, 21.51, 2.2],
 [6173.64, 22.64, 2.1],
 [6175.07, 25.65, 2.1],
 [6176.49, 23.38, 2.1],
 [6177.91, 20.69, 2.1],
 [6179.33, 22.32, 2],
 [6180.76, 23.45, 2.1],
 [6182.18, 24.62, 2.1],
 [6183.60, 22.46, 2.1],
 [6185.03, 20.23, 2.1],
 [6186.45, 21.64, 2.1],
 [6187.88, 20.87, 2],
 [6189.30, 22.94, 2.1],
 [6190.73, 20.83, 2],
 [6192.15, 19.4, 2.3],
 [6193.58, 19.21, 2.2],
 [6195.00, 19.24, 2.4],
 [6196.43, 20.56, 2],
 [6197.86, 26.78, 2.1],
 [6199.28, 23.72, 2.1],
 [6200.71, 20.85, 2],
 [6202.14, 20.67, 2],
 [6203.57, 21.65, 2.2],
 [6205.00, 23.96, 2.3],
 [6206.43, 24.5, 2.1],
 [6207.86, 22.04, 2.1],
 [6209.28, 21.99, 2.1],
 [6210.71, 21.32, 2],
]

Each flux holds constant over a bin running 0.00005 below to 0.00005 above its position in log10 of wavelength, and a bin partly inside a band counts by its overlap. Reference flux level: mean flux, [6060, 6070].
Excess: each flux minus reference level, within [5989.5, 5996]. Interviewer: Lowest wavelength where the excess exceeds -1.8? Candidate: 5990.20 angstrom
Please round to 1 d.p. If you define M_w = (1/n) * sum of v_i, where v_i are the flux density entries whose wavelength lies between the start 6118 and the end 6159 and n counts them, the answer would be 22.7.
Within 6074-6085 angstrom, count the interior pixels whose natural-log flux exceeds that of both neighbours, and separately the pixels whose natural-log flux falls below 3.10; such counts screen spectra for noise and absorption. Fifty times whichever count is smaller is 100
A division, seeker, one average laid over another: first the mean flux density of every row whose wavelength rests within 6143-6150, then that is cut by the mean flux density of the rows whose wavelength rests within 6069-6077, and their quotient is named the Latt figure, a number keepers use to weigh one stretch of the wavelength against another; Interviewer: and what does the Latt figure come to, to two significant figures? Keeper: 0.99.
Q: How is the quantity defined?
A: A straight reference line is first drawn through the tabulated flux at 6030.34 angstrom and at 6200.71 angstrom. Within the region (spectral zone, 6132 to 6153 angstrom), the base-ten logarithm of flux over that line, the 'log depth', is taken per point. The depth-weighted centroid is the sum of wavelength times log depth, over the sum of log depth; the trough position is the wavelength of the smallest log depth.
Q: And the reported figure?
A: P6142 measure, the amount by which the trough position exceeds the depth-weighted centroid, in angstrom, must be -10.2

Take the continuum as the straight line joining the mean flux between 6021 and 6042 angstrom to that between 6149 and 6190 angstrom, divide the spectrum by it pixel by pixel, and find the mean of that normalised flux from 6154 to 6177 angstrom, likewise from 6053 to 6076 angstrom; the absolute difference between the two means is 0.11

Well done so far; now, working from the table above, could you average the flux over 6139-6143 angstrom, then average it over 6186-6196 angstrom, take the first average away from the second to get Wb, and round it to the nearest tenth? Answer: -2.6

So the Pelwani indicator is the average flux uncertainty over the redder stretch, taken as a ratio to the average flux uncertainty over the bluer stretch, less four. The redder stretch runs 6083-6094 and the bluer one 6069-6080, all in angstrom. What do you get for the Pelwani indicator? -3.03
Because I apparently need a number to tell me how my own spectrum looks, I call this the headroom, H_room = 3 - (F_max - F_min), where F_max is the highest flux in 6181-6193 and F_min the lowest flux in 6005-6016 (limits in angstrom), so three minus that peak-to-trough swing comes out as 1.1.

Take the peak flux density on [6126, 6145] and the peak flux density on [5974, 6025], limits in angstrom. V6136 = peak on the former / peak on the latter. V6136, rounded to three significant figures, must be 1.03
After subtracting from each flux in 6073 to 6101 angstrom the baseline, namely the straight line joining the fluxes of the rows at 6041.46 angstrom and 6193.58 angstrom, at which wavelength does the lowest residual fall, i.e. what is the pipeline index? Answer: 6090.34 angstrom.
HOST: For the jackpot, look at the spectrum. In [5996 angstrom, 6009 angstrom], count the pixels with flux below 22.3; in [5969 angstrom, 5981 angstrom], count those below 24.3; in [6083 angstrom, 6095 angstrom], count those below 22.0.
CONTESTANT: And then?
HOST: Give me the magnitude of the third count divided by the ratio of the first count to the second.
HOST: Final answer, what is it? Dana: 32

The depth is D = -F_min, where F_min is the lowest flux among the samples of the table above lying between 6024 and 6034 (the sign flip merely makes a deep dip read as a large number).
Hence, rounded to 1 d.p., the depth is -17.4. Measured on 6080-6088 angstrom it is -20.5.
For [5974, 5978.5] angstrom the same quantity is -22.6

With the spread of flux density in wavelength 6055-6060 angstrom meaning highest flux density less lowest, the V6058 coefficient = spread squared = 18.3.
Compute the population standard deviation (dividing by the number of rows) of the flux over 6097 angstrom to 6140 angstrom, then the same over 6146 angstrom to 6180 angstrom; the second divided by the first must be 1.22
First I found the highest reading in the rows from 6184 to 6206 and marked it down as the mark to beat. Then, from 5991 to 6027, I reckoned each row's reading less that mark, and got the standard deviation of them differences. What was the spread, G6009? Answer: 2.1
